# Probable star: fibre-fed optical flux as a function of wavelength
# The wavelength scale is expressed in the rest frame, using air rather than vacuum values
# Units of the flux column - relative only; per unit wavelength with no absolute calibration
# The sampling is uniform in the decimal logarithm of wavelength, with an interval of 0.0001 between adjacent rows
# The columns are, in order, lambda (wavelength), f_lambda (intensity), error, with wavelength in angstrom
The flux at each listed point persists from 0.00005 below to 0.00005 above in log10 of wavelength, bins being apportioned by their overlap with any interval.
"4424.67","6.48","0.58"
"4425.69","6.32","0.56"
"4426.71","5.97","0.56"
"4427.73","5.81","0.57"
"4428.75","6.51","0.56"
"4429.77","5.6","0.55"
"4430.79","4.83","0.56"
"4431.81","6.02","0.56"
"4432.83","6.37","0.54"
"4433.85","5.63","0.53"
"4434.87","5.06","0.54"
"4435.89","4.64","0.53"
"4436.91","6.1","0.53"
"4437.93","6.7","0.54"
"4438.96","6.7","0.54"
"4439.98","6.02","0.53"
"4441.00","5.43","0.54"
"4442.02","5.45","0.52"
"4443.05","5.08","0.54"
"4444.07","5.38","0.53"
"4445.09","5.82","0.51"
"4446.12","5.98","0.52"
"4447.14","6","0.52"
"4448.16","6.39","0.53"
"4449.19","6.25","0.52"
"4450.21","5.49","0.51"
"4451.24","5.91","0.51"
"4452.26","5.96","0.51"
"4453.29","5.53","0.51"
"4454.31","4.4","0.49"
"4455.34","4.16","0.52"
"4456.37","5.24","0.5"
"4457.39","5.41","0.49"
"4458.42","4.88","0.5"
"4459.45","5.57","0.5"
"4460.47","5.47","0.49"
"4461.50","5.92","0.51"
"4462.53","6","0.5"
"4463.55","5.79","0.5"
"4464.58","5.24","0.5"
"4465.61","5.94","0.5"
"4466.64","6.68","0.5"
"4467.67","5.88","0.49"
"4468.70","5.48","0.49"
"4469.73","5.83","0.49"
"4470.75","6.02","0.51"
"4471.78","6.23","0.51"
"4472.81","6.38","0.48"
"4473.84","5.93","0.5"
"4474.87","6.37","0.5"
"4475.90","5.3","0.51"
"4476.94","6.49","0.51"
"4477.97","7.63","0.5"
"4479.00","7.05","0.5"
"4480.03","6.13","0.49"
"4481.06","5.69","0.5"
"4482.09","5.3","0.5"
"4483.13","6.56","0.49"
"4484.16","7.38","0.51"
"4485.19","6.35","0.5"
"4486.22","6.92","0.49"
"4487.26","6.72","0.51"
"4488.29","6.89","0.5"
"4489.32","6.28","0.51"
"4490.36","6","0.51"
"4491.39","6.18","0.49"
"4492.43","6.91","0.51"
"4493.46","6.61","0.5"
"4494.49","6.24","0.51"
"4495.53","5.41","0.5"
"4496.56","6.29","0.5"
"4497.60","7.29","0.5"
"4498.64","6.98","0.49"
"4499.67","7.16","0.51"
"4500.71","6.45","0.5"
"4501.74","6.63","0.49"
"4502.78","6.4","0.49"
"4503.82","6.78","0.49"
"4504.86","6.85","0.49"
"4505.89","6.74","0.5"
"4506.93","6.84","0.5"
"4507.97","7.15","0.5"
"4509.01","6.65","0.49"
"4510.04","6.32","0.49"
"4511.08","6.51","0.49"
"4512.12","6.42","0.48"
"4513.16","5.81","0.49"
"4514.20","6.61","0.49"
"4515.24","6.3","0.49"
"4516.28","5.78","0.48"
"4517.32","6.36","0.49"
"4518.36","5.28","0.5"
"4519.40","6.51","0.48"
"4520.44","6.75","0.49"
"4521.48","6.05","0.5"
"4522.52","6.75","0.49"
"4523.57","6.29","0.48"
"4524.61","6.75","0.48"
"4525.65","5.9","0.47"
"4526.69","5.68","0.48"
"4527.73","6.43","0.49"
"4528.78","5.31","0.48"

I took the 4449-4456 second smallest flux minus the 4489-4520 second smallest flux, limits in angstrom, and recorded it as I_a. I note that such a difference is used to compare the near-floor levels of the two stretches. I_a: -1.0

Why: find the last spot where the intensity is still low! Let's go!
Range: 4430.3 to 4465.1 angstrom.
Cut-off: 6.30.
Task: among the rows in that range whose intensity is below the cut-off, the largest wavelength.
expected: 4464.58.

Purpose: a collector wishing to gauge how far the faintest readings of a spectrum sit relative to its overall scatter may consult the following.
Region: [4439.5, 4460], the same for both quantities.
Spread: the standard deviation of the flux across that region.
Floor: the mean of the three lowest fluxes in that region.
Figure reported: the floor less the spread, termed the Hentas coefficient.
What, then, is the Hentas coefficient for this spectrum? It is 3.9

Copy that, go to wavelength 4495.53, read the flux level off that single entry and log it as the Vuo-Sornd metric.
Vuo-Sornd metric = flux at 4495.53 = 5.41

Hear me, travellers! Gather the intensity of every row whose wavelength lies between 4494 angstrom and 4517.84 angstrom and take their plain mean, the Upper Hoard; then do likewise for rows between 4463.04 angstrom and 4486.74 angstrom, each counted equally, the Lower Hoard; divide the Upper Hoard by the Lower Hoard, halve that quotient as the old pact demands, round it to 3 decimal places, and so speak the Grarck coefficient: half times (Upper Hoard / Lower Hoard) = 0.526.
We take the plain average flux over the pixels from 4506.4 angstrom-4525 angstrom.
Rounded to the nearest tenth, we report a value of 6.4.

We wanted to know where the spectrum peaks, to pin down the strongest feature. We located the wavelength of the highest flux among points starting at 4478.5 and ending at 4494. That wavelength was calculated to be 4484.16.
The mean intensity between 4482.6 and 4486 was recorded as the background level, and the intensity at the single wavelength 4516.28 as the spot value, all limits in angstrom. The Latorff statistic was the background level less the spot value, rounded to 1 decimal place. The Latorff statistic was 1.0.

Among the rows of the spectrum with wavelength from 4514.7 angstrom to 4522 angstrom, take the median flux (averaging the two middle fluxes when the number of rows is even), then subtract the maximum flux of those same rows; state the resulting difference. -0.45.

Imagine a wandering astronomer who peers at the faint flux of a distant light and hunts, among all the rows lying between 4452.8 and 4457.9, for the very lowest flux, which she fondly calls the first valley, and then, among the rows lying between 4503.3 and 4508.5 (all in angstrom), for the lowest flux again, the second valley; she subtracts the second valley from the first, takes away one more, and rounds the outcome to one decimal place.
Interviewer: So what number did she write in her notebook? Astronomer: -3.6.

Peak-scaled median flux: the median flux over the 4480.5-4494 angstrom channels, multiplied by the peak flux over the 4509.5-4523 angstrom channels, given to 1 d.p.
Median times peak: 44.3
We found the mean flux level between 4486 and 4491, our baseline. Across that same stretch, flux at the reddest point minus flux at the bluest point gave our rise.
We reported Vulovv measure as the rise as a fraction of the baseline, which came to -0.14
